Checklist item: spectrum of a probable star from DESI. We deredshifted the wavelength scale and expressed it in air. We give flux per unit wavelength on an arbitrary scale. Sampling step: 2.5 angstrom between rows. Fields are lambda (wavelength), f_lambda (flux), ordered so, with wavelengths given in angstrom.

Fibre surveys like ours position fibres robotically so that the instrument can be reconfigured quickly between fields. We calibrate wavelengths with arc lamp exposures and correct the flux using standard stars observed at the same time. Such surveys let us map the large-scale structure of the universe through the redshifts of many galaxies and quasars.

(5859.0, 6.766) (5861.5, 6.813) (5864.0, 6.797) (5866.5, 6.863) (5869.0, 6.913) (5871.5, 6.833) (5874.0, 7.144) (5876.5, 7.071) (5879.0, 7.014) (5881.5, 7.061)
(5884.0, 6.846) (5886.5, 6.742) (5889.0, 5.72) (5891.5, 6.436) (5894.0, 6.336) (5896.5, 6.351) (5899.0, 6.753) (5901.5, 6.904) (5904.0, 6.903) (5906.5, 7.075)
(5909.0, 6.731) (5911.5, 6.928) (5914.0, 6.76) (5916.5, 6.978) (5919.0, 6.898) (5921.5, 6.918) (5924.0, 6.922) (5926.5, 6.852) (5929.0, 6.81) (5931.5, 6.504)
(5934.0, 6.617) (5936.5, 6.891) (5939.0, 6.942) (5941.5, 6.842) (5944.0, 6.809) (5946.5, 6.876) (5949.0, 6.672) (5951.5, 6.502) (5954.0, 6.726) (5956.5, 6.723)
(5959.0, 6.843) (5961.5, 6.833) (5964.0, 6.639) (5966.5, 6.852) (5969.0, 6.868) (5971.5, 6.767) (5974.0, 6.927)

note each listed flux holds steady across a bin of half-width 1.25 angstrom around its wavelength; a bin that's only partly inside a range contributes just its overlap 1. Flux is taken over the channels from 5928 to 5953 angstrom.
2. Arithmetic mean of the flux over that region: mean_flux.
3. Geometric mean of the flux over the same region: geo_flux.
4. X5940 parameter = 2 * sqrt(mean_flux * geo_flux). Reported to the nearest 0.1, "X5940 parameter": 13.5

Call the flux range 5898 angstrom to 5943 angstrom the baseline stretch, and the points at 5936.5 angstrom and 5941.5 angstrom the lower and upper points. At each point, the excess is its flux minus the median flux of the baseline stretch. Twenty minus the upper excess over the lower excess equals 5.0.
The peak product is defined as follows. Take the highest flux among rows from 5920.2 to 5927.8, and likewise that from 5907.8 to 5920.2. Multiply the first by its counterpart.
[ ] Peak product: 48.3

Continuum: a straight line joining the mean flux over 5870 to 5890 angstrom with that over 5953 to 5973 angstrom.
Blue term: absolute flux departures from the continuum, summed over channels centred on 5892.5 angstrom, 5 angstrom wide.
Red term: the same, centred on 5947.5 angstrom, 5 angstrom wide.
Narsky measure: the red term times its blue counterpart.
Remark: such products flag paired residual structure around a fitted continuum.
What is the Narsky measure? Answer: 0.17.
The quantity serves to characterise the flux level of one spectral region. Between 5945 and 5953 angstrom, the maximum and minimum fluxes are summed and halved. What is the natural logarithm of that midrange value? 1.90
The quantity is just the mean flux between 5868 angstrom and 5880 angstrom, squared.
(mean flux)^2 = 48.9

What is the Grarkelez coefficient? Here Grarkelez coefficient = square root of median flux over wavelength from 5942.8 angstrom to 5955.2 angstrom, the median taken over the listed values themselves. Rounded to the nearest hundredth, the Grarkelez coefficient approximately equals 2.59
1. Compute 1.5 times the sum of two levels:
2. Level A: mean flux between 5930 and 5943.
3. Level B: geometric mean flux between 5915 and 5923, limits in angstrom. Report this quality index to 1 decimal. 20.5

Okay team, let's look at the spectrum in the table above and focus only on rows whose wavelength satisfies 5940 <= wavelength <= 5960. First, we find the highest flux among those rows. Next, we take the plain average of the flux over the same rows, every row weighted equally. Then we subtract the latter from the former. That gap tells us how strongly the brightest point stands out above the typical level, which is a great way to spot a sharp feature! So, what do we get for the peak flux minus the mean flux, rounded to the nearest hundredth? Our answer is 0.13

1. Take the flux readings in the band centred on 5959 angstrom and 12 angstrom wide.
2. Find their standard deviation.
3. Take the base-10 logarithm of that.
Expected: -1.1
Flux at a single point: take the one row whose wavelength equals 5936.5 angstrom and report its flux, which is 6.891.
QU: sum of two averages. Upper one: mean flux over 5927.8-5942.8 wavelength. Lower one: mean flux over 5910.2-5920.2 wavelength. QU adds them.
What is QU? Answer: 13.7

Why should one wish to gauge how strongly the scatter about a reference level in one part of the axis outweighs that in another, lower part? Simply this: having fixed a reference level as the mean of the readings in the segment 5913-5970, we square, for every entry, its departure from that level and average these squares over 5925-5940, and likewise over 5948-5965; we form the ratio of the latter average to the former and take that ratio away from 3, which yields 2.21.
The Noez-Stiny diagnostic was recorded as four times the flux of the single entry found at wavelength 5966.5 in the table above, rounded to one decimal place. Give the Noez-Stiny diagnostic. 27.4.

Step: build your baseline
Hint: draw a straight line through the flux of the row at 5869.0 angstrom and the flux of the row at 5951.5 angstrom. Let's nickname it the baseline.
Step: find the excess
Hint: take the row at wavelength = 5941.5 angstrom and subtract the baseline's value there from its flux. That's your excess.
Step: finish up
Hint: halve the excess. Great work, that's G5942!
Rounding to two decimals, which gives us 0.15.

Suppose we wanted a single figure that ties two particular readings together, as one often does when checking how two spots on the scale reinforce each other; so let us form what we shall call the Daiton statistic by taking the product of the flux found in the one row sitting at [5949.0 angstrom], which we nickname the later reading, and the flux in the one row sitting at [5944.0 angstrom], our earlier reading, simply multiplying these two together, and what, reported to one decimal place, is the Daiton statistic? 45.4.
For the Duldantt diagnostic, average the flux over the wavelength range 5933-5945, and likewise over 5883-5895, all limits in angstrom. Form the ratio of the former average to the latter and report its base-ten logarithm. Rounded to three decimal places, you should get 0.027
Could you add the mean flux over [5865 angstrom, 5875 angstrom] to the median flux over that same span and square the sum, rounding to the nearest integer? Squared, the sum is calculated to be 191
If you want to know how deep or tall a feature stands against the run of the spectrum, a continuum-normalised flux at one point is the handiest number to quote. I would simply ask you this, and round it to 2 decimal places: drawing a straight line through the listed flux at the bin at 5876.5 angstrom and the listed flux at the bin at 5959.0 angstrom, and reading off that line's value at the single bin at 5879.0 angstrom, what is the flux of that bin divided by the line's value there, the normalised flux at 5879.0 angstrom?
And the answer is 0.99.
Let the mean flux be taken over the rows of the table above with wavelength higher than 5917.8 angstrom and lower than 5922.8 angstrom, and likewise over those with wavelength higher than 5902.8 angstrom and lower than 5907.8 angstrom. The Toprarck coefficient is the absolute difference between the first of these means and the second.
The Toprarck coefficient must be 0.1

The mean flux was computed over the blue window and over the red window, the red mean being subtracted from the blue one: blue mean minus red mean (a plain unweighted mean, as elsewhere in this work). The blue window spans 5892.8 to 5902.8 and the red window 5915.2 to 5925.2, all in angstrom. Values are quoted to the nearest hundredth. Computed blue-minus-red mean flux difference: -0.34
